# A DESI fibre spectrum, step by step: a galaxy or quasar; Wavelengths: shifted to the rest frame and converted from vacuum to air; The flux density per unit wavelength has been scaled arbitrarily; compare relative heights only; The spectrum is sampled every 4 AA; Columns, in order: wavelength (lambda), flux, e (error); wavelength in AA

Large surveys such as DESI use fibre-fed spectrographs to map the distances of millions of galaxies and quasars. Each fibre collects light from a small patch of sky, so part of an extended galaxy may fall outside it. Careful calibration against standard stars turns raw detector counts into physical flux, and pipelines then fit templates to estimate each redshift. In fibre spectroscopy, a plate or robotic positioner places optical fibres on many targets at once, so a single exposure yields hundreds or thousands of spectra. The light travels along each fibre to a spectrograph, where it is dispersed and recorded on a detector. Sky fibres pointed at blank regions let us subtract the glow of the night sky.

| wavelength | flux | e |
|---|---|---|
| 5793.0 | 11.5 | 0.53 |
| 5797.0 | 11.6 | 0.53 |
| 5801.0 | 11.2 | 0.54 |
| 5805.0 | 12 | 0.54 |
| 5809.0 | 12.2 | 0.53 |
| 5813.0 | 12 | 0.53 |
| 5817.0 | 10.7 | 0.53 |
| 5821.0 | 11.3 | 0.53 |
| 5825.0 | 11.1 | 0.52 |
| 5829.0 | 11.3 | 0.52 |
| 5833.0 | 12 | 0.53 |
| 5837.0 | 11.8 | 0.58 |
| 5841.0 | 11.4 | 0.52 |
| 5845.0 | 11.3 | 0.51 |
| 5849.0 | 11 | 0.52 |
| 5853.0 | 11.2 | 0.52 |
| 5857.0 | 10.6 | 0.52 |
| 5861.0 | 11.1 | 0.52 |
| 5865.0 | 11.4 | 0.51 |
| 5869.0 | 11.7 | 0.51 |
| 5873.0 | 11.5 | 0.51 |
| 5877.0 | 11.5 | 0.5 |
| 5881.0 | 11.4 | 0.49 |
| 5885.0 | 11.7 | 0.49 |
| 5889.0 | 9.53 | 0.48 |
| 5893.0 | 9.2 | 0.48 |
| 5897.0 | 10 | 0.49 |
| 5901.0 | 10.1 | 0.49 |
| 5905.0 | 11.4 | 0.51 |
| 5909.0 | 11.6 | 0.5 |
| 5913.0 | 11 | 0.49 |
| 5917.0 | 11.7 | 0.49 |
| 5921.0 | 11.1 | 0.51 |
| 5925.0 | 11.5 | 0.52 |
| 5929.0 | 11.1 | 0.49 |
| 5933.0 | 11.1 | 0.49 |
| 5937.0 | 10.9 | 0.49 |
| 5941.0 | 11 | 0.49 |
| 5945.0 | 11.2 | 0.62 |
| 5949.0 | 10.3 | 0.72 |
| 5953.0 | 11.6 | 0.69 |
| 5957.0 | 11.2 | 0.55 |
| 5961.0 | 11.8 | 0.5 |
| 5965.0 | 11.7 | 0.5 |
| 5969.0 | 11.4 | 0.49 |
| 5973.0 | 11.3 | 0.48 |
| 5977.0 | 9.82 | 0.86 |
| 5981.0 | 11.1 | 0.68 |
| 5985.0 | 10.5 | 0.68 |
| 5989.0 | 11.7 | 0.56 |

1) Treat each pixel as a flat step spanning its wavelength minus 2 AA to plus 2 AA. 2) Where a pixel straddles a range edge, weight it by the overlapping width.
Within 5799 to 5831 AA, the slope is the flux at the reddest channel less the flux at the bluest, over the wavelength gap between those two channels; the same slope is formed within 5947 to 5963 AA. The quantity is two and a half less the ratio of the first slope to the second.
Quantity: 2.5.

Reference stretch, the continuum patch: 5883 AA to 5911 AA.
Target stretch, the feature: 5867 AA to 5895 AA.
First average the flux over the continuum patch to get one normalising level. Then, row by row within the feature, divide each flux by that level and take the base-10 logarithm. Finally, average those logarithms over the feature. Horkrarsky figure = 0.015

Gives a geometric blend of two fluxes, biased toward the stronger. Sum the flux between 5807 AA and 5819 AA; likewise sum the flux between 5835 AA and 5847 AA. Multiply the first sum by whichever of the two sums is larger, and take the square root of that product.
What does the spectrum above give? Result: 34.9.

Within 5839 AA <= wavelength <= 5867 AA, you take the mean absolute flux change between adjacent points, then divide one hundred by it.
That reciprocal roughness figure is 300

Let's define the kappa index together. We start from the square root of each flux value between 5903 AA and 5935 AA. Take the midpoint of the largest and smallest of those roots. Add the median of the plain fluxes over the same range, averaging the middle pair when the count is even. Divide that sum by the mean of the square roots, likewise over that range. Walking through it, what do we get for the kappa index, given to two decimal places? 4.35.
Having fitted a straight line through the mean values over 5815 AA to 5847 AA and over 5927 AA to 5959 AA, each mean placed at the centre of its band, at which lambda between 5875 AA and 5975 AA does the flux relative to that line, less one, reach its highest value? 5961.0 AA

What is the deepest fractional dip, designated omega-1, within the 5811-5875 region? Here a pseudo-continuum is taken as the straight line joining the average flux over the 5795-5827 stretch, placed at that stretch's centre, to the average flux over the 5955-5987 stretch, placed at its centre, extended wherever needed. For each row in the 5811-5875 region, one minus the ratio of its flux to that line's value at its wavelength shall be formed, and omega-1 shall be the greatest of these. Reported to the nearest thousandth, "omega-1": 0.070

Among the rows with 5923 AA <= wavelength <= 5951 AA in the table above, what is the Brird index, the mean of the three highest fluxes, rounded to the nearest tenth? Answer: 11.3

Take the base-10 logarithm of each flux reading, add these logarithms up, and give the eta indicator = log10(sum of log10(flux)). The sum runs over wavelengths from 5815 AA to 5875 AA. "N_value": 1.20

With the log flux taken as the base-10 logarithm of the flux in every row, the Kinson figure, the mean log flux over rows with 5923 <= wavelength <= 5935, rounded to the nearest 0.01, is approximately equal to 1.05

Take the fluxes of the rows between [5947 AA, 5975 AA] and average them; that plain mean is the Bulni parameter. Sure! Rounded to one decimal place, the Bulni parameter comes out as 11.3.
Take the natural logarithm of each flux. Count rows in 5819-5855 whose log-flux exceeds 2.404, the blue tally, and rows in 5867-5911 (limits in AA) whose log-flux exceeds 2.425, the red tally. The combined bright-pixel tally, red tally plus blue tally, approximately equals 15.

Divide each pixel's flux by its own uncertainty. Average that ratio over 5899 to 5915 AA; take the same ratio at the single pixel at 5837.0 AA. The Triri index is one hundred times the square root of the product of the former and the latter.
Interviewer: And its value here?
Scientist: 2123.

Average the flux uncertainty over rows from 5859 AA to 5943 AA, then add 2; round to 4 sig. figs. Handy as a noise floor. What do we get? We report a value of 2.498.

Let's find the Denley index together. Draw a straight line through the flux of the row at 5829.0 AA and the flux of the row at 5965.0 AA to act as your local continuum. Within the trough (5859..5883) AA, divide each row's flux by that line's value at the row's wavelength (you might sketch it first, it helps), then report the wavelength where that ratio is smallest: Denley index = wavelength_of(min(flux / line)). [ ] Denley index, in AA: 5861.0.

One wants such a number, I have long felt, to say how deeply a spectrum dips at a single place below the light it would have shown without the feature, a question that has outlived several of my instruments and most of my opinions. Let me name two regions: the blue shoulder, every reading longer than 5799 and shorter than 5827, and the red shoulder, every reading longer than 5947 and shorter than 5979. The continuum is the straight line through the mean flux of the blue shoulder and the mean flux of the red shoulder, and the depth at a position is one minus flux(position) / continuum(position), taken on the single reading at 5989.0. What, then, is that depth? -0.056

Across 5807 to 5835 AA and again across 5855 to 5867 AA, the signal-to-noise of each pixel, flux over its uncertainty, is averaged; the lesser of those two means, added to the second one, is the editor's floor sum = 42.7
